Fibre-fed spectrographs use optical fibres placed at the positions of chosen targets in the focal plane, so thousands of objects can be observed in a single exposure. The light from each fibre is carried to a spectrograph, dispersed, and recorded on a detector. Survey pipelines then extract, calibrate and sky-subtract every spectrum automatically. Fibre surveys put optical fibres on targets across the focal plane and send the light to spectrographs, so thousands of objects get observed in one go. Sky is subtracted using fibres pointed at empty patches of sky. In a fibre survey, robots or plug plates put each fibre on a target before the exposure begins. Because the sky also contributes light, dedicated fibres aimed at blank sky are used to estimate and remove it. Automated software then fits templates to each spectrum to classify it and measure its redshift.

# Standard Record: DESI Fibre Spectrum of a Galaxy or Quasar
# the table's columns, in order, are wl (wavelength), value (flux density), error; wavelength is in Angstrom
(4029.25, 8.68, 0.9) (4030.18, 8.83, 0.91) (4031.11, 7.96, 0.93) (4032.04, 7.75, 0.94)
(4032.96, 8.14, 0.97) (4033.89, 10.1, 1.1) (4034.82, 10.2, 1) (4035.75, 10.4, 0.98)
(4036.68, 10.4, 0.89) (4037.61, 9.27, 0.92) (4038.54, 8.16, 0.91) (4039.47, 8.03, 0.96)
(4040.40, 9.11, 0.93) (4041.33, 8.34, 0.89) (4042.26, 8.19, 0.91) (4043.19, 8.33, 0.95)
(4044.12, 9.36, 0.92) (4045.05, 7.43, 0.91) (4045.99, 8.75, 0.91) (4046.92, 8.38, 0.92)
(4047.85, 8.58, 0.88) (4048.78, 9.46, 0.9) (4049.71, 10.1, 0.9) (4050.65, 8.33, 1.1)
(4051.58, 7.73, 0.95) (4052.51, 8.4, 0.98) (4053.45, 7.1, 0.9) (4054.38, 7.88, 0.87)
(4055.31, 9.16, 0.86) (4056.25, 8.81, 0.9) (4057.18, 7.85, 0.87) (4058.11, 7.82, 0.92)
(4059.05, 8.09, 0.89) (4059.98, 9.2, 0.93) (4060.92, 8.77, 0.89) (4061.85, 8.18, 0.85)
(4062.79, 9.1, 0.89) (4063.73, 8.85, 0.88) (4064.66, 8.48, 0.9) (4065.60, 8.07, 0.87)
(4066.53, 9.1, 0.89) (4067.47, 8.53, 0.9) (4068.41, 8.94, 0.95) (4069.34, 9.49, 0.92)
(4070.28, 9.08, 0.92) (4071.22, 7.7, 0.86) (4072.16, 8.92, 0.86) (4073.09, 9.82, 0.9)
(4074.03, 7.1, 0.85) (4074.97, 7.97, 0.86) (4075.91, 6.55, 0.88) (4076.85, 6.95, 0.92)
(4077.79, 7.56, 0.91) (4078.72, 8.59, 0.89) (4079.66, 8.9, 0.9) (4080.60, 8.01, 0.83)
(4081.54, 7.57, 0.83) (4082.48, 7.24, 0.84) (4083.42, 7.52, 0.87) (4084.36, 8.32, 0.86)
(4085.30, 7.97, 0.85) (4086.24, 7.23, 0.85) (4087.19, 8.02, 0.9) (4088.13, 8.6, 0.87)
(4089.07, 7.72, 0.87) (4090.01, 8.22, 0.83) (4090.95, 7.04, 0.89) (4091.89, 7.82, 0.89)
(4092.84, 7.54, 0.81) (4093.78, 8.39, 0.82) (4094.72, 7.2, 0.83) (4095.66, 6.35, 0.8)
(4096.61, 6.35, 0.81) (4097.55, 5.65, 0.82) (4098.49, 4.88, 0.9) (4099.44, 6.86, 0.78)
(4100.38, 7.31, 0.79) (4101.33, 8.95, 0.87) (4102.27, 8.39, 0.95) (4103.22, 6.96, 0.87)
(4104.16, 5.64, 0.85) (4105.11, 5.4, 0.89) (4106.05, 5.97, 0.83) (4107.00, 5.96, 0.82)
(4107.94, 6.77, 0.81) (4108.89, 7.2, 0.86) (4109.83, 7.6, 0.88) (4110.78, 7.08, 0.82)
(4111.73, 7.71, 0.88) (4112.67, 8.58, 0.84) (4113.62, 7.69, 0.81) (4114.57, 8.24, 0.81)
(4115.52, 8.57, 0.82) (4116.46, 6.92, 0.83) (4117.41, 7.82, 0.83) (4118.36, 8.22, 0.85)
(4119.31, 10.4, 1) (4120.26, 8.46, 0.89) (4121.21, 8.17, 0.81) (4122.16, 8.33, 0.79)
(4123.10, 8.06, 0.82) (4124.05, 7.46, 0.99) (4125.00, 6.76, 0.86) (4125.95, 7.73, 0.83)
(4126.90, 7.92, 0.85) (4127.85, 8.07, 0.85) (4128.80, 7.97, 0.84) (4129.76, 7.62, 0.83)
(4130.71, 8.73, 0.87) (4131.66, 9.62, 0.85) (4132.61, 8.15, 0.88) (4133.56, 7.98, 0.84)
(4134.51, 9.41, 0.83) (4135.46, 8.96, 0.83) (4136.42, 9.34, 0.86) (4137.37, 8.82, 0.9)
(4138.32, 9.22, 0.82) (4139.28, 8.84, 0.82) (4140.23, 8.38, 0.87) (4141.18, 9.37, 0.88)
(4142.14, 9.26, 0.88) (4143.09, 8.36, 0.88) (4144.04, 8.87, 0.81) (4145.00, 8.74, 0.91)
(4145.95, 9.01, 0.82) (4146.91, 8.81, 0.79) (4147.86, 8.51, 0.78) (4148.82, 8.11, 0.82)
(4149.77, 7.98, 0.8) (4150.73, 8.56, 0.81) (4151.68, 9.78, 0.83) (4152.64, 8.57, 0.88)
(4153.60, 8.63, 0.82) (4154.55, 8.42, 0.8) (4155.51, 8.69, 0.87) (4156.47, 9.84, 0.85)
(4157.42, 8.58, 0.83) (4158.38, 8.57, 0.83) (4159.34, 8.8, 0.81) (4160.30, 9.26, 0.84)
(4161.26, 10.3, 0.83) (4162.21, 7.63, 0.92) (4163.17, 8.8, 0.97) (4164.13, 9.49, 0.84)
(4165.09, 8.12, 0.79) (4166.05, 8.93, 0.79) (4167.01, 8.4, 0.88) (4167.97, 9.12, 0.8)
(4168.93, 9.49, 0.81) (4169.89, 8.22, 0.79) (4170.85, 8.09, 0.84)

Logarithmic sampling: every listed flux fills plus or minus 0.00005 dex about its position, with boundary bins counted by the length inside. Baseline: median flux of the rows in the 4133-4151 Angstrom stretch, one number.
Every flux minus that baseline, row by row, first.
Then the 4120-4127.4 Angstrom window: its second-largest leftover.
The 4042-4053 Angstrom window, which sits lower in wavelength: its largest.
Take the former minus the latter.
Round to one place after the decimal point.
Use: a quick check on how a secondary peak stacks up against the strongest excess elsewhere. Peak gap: -1.8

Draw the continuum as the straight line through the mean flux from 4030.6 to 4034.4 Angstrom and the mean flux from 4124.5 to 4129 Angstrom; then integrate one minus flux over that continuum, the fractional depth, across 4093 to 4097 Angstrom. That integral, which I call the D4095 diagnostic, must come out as 0.42 Angstrom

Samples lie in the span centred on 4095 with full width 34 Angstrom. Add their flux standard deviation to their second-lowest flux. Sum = 6.4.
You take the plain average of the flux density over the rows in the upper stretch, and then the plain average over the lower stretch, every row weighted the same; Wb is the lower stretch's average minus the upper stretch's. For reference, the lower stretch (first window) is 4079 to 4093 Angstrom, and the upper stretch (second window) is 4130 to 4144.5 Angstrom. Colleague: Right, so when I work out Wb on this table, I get -1.0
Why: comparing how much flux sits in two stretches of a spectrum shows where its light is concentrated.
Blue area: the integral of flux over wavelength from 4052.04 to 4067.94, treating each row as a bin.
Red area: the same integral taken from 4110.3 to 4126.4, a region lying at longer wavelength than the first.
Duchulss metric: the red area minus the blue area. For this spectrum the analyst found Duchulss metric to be -5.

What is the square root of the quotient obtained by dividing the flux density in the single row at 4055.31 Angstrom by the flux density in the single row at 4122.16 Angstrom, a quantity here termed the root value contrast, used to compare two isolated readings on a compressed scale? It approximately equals 1.05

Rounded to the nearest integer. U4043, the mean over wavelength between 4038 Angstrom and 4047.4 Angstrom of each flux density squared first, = 71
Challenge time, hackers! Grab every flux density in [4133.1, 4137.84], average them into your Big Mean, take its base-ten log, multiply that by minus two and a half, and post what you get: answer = -2.37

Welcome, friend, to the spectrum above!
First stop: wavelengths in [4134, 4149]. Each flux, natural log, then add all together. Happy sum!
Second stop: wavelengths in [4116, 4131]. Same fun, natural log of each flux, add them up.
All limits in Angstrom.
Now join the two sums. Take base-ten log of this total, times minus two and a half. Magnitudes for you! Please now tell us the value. -4.58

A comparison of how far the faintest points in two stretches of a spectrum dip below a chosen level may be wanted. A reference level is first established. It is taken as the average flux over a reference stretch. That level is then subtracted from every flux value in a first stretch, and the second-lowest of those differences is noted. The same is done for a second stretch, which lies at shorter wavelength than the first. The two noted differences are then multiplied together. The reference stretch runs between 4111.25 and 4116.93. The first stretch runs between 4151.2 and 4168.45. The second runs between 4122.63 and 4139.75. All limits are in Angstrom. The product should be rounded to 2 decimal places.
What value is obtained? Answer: -0.08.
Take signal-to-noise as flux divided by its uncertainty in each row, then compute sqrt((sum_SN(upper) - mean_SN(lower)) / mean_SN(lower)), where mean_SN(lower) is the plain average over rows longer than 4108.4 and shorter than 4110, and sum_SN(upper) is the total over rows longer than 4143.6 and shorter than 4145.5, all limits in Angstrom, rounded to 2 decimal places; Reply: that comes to 1.19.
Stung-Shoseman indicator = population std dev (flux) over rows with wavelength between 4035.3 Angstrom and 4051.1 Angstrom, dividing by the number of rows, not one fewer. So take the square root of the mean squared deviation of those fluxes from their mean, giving 0.84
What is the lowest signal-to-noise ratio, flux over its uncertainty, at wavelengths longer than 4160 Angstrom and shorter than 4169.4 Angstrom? 8.3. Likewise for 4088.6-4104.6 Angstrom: 5.4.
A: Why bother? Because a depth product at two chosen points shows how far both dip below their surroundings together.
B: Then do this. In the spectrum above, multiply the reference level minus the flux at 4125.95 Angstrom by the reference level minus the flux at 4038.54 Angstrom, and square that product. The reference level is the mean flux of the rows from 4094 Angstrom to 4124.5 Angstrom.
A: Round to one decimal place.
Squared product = 0.1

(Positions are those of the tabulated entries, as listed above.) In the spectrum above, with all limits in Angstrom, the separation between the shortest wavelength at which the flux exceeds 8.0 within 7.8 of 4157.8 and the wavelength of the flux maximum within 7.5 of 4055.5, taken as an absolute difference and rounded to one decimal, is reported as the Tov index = 101.0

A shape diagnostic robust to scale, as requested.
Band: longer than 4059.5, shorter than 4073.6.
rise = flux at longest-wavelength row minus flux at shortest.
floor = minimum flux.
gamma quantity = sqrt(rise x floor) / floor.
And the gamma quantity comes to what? 0.28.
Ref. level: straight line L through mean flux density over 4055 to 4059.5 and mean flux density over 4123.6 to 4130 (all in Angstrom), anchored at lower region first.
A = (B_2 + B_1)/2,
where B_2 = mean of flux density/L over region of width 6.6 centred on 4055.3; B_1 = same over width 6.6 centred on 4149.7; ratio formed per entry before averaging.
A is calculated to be 1.07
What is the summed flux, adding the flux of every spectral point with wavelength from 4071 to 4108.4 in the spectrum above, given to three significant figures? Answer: 296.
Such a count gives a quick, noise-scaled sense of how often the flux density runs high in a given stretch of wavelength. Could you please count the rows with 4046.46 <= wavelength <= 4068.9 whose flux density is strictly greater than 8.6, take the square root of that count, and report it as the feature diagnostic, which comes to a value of 3.2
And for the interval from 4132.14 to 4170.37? 4.9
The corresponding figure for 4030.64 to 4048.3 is 2.8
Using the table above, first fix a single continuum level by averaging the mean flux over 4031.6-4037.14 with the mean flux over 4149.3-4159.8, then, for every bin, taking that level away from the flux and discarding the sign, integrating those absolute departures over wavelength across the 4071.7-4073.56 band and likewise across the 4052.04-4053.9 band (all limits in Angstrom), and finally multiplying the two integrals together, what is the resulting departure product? 2.2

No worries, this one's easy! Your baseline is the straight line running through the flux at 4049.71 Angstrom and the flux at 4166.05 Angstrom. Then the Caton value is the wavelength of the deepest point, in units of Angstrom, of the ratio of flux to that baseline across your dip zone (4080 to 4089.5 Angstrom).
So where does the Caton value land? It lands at 4082.48 Angstrom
